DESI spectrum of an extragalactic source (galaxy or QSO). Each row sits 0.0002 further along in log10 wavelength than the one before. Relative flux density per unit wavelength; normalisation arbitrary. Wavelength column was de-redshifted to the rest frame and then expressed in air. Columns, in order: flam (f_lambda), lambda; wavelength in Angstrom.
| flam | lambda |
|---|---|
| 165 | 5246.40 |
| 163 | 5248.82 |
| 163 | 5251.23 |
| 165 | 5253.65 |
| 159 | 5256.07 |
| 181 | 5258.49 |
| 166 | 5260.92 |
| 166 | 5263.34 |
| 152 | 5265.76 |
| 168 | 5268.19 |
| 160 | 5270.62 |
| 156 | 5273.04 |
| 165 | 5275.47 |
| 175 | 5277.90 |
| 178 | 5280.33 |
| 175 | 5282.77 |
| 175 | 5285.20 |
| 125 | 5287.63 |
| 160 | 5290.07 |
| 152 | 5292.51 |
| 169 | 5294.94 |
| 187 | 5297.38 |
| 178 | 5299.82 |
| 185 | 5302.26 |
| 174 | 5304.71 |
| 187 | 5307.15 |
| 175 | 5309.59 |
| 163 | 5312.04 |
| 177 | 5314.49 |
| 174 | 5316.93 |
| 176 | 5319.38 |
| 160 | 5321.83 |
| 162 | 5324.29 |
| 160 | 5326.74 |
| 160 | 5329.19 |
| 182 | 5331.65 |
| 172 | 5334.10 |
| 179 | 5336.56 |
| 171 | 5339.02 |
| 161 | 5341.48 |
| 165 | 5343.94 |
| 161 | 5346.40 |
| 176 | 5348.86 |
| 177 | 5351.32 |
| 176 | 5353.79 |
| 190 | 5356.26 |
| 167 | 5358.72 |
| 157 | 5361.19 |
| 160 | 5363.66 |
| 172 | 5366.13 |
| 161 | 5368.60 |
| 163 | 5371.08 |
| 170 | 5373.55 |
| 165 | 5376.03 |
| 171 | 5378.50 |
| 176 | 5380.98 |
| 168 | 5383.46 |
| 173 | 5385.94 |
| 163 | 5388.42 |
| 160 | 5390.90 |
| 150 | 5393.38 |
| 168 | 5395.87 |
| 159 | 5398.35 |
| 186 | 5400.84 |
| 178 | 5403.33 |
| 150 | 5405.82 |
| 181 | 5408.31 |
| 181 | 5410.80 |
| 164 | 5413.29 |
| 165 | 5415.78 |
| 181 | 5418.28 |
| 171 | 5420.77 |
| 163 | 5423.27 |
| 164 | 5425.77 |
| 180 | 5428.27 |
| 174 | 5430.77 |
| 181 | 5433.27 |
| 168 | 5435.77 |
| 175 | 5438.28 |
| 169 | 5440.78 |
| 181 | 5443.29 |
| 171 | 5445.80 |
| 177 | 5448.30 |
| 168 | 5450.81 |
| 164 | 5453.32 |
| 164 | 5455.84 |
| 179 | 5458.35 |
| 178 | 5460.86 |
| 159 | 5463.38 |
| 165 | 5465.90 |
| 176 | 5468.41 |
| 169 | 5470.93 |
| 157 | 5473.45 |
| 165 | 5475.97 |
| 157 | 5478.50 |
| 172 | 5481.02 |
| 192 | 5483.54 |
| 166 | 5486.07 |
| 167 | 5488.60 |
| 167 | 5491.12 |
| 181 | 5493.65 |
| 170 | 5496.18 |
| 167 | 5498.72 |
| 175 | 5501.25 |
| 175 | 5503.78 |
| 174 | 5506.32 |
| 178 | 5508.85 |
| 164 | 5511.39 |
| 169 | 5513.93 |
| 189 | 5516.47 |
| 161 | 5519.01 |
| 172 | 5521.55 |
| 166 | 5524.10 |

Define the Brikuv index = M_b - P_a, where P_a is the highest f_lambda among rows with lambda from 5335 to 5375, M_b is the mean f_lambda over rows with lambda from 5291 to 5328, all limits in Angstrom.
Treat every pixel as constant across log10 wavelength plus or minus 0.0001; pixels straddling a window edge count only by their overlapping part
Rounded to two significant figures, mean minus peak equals -18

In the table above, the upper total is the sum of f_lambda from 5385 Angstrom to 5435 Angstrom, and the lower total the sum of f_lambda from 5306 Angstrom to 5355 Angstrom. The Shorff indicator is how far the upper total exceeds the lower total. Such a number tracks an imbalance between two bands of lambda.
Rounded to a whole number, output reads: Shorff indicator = -22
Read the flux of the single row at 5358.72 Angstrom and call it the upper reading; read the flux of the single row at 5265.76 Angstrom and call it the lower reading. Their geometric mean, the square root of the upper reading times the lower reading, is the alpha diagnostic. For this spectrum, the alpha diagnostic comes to 159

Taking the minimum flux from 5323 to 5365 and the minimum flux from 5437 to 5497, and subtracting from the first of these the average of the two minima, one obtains 0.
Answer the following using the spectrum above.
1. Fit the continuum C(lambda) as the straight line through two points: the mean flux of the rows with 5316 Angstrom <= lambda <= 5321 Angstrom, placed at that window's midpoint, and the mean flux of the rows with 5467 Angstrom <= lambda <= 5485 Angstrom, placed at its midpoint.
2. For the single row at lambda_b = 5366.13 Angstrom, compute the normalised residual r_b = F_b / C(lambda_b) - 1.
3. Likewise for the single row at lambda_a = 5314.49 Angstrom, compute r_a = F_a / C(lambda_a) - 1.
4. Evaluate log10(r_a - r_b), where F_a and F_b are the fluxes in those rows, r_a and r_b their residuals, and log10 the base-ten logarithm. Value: -1.7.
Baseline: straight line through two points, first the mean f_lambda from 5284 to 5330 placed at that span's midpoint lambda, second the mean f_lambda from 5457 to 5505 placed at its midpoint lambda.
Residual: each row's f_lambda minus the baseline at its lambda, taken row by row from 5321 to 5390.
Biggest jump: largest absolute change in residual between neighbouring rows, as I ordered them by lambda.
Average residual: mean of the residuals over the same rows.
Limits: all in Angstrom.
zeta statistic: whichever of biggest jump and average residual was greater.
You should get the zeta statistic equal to 23.0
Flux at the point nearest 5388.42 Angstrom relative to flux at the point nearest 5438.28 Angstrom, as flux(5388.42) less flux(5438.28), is -12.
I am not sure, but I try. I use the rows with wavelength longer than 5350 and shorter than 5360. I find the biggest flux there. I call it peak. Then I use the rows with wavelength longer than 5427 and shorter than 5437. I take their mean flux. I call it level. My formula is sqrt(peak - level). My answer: 3.8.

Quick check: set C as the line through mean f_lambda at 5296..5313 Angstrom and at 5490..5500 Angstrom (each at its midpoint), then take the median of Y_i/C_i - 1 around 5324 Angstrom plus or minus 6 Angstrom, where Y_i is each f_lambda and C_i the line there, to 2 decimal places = -0.10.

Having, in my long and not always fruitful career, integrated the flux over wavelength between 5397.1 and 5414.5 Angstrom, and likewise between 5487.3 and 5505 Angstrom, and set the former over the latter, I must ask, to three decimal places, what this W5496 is 0.981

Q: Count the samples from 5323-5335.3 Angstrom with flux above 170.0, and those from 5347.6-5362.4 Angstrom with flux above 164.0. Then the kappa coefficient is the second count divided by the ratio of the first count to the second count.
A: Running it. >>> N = 12.5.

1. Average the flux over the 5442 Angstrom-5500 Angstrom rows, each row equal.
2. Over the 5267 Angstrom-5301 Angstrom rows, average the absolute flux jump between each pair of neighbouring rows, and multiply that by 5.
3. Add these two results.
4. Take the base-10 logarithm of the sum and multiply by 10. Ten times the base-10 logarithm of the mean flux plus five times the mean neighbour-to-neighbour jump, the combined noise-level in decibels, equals 23.7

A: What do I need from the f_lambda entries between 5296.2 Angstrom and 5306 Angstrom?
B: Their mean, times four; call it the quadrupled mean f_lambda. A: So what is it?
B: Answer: 724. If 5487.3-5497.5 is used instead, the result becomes 685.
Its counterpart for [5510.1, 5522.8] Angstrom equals 684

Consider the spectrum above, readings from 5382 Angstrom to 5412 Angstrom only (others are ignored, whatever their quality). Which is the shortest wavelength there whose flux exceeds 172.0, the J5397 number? 5385.94 Angstrom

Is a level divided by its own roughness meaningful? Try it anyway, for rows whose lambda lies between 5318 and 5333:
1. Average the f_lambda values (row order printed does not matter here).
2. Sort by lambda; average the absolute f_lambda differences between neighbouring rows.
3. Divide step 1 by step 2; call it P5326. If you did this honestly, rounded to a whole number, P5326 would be 20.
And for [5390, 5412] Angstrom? 10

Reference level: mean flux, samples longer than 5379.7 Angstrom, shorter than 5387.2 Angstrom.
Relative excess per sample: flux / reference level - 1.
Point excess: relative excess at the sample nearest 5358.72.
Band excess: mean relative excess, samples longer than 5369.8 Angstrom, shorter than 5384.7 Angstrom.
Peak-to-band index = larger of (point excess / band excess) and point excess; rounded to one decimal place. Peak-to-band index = 1.5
